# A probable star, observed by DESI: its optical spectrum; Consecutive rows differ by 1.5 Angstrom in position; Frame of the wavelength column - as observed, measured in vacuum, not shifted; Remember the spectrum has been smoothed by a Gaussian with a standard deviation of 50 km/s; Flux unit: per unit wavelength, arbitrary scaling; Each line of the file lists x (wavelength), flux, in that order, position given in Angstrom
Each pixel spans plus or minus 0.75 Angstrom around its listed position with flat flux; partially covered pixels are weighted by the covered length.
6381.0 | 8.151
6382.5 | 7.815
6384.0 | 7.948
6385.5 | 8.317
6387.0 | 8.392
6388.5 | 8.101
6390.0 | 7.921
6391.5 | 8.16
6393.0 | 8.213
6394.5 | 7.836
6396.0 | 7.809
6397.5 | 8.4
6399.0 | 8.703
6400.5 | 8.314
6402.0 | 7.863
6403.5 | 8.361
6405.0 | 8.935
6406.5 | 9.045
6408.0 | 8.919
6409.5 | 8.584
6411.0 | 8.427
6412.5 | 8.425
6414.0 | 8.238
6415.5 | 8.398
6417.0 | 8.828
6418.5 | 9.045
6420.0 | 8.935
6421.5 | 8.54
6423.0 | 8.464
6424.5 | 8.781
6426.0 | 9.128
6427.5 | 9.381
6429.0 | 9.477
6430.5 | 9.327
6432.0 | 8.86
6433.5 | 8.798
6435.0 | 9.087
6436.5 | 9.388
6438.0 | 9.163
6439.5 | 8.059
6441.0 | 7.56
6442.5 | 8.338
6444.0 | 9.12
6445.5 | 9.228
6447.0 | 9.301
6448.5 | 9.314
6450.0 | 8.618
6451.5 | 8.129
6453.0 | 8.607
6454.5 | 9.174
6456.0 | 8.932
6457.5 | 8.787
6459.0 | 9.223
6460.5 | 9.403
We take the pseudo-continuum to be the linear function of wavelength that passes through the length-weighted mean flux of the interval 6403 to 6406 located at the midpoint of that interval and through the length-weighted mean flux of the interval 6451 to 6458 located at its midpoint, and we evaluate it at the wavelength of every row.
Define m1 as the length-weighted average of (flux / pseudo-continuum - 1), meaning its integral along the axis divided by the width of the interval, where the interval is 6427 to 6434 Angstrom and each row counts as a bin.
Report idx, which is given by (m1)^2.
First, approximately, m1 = 0.05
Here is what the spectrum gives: 0.0026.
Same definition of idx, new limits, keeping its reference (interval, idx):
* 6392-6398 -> 0.0055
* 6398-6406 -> 0.0008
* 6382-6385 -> 0.0078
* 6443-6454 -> 0.0003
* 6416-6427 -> 0.0001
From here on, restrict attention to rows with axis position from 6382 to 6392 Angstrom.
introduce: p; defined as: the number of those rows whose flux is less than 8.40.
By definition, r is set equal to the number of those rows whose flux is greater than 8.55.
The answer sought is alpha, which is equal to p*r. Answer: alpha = 0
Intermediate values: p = 7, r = 0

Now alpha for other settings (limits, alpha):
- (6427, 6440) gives 8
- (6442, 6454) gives 12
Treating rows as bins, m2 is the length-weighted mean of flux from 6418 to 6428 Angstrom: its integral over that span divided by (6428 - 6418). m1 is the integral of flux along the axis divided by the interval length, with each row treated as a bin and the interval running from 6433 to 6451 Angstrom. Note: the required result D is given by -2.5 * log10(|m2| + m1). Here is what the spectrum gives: -3.12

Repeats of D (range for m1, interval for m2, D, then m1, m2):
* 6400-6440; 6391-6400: -3.07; 8.78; 8.19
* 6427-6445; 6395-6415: -3.10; 8.88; 8.45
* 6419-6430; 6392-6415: -3.10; 8.97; 8.40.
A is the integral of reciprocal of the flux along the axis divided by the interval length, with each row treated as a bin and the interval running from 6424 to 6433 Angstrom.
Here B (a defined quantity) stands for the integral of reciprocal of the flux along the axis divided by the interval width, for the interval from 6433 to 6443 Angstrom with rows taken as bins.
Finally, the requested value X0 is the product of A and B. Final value 0.0127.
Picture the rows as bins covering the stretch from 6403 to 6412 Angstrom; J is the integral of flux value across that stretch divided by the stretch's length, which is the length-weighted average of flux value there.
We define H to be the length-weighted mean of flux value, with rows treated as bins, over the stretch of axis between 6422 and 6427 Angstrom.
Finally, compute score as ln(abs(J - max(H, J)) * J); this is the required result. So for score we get -0.2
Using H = 8.8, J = 8.71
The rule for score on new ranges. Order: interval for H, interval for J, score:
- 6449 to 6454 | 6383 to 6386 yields 1.3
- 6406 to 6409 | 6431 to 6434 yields -0.5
